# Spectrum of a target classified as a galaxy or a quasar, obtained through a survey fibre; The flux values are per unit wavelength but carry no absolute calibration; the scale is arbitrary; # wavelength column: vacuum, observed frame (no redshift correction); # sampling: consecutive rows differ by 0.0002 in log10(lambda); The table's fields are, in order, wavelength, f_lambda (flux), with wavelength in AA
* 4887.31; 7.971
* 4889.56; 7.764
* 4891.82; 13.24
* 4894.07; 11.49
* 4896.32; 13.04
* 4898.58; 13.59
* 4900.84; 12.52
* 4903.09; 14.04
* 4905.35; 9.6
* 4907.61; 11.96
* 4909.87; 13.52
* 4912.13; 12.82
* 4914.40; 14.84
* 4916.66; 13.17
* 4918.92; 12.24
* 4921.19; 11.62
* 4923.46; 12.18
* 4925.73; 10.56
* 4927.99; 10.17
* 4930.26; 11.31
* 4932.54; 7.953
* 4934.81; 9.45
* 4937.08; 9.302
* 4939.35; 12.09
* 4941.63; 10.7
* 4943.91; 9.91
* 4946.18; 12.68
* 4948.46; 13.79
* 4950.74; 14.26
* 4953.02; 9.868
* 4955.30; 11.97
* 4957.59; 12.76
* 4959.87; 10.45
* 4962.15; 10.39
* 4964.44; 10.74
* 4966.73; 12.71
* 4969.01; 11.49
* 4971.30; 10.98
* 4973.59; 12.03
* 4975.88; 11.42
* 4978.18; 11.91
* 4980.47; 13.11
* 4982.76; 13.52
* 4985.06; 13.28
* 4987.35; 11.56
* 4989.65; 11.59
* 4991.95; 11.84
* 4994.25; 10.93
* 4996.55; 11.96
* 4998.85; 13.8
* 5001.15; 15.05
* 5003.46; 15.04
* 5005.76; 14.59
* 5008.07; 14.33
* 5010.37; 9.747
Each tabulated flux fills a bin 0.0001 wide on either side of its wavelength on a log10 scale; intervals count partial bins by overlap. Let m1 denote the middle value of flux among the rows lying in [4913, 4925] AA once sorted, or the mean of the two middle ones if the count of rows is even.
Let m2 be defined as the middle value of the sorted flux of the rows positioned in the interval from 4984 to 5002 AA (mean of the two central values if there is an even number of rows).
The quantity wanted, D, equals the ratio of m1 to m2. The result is 1.03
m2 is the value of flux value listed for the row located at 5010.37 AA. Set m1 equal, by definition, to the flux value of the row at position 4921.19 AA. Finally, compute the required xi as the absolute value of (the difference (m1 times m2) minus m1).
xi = 102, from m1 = 11.62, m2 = 9.747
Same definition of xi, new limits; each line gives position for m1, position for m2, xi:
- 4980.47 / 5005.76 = 178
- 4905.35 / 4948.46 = 123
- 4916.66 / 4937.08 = 109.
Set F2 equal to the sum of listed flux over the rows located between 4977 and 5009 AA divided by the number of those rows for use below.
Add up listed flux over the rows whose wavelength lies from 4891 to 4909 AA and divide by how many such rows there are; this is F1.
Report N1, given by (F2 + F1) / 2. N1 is 12.7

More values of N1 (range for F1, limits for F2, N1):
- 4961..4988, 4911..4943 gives 11.6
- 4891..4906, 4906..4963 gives 12.1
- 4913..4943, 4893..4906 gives 11.8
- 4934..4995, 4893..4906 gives 12.0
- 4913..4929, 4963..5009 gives 12.4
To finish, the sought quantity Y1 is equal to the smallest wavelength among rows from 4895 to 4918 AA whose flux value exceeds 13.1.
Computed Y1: 4898.58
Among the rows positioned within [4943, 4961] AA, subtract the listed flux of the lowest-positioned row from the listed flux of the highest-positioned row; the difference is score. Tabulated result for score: 0.5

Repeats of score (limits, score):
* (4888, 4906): 1.8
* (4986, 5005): 3.5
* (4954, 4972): -1.0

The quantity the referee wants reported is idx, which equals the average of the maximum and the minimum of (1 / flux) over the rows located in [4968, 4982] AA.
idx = 0.084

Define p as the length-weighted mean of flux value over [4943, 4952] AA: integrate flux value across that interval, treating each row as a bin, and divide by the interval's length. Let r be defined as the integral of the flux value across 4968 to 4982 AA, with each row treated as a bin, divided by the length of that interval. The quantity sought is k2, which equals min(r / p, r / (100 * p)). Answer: 0.0093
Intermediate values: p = 12.7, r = 11.9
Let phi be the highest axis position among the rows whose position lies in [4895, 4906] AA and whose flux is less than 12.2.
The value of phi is 4905.35 AA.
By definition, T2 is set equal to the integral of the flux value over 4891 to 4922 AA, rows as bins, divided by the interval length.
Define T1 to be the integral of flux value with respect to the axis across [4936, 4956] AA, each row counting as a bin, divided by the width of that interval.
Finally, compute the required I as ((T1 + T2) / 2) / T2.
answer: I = 0.96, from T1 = 11.62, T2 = 12.7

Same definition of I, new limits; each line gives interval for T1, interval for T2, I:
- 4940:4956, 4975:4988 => 0.97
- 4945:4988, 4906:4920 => 0.96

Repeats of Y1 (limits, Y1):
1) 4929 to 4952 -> 4948.46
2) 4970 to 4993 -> 4980.47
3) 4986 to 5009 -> 4998.85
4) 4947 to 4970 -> 4948.46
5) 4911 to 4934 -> 4914.40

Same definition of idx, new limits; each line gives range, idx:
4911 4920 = 0.075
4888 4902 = 0.101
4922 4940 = 0.104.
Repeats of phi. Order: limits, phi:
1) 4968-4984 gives 4978.18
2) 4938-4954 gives 4953.02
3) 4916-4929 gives 4927.99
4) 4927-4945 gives 4943.91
